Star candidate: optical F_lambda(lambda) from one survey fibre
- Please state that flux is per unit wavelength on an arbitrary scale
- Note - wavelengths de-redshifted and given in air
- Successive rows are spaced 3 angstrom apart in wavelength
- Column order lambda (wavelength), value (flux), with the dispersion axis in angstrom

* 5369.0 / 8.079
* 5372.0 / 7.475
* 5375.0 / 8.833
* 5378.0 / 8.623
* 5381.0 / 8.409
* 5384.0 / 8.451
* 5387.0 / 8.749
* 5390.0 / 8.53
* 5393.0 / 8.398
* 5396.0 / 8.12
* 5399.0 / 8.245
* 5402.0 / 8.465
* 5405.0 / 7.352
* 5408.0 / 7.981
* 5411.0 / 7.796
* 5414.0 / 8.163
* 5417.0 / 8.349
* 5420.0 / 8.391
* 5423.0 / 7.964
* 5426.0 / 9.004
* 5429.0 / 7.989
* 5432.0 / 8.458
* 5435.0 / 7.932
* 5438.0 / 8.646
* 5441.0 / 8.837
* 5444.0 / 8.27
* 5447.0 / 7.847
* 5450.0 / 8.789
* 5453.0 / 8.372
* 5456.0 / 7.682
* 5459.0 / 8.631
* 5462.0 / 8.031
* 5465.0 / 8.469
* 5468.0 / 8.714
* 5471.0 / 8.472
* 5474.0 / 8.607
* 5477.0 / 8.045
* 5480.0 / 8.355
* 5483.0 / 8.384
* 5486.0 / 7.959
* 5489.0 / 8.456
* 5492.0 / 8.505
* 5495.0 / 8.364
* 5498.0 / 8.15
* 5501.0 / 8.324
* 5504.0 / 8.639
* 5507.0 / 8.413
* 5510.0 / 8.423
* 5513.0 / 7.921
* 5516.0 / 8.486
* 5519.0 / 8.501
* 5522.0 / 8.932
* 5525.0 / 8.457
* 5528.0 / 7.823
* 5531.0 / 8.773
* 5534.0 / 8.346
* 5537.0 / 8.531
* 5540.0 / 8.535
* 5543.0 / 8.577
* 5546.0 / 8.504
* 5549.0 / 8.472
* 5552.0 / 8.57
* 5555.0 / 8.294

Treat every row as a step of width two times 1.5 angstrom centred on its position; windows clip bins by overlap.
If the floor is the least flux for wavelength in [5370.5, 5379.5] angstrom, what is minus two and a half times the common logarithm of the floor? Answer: -2.18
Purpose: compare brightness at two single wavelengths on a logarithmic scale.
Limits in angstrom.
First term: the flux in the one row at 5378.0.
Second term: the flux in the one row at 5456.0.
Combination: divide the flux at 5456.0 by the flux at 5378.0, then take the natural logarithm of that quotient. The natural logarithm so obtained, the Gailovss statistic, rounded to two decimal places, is -0.12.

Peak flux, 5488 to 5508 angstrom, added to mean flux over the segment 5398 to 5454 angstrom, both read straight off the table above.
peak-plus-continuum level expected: 16.9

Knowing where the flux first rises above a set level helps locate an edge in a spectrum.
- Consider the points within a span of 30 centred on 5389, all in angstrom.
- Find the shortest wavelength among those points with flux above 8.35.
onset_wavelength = 5375.0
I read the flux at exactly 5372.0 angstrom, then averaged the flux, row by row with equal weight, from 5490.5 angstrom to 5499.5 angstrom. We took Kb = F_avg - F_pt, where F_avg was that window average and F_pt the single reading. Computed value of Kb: 0.86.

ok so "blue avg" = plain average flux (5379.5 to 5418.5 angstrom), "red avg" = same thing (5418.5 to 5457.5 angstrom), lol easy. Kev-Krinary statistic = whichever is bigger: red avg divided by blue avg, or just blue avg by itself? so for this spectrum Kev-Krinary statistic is 8.23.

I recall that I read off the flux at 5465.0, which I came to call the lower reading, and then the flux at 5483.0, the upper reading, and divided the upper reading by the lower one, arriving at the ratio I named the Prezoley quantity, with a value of 0.99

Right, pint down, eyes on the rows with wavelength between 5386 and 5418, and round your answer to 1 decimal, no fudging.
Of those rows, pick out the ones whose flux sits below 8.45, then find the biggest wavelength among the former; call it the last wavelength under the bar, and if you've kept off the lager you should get 5417.0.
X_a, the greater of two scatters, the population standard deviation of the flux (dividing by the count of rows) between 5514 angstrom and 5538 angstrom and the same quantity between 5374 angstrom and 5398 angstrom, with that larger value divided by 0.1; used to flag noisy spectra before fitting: 3.0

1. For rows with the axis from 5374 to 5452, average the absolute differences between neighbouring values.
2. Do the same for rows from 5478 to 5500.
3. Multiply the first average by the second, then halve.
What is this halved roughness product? 0.048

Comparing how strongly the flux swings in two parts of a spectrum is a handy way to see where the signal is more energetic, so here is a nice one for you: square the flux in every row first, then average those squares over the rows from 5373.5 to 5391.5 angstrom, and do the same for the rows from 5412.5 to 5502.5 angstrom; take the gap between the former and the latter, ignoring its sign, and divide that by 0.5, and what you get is 9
